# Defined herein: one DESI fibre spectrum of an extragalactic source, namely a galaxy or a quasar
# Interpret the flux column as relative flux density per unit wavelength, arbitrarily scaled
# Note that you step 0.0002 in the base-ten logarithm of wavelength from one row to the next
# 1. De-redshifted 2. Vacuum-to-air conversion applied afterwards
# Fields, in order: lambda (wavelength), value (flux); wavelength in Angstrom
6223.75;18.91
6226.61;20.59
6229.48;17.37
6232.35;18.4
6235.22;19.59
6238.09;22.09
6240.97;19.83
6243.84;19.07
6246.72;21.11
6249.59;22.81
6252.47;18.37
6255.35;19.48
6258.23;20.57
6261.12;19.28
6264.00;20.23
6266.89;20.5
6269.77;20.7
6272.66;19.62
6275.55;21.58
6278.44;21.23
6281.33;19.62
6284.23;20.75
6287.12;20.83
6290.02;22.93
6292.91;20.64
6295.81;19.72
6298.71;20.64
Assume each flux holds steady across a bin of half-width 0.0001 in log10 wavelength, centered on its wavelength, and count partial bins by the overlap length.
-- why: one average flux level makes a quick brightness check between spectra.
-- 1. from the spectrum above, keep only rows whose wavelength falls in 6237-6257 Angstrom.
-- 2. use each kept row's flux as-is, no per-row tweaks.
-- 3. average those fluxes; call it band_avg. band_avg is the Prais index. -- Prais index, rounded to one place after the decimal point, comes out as 20.4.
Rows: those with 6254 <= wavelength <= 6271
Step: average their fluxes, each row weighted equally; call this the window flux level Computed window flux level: 20.1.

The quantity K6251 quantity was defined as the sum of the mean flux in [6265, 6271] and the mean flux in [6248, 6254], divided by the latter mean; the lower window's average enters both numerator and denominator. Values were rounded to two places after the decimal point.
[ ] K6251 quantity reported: 2.00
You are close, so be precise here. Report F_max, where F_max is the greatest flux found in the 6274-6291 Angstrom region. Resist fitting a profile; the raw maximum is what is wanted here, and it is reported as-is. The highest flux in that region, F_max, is 22.93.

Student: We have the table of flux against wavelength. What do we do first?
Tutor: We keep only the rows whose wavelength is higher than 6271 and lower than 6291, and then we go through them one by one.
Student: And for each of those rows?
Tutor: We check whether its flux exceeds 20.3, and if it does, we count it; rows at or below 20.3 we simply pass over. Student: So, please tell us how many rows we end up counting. 5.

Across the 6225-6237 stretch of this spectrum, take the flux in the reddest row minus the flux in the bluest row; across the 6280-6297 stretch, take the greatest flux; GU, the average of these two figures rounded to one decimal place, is 11.0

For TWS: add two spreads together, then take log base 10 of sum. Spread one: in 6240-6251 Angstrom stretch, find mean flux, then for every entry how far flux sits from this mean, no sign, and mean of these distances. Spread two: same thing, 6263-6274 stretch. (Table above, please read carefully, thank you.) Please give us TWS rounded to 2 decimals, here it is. 0.20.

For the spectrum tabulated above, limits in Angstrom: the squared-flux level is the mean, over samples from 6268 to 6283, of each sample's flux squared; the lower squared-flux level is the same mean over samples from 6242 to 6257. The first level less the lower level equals 14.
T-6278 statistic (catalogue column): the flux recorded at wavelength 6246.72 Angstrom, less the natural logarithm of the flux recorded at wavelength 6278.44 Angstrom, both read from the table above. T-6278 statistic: 18.1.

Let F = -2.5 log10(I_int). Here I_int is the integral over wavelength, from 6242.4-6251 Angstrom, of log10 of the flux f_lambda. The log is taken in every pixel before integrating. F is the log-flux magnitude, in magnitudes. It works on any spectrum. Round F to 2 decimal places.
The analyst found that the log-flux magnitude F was -2.64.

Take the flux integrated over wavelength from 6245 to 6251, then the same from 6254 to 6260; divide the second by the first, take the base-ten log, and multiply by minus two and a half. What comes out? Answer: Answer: 0.10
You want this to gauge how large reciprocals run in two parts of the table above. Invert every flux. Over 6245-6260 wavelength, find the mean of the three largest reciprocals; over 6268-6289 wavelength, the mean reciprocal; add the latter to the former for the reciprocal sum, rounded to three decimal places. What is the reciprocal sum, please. 0.100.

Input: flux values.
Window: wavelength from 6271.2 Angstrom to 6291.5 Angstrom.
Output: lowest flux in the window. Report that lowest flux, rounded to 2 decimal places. 19.62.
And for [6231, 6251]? 18.40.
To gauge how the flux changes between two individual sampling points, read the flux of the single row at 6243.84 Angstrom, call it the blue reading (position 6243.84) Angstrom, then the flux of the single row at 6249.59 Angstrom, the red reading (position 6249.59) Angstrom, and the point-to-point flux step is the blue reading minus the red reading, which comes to -3.7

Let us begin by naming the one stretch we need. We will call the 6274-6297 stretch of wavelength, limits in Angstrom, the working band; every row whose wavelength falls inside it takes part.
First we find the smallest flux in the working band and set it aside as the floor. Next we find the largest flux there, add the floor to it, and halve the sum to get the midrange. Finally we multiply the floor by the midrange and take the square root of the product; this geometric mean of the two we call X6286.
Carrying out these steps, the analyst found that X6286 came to 20.4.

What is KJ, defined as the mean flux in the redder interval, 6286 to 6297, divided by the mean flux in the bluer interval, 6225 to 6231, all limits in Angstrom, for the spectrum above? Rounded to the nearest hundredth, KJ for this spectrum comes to 1.11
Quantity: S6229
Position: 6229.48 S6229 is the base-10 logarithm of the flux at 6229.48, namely 1.24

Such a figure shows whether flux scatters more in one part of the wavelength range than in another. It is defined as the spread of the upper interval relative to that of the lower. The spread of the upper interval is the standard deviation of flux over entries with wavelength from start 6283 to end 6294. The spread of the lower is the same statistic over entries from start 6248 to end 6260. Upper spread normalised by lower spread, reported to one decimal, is 0.6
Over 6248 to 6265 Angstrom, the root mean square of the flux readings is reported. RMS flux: 20.2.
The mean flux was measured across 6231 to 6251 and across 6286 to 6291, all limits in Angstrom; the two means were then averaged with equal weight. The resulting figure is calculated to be 21.1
